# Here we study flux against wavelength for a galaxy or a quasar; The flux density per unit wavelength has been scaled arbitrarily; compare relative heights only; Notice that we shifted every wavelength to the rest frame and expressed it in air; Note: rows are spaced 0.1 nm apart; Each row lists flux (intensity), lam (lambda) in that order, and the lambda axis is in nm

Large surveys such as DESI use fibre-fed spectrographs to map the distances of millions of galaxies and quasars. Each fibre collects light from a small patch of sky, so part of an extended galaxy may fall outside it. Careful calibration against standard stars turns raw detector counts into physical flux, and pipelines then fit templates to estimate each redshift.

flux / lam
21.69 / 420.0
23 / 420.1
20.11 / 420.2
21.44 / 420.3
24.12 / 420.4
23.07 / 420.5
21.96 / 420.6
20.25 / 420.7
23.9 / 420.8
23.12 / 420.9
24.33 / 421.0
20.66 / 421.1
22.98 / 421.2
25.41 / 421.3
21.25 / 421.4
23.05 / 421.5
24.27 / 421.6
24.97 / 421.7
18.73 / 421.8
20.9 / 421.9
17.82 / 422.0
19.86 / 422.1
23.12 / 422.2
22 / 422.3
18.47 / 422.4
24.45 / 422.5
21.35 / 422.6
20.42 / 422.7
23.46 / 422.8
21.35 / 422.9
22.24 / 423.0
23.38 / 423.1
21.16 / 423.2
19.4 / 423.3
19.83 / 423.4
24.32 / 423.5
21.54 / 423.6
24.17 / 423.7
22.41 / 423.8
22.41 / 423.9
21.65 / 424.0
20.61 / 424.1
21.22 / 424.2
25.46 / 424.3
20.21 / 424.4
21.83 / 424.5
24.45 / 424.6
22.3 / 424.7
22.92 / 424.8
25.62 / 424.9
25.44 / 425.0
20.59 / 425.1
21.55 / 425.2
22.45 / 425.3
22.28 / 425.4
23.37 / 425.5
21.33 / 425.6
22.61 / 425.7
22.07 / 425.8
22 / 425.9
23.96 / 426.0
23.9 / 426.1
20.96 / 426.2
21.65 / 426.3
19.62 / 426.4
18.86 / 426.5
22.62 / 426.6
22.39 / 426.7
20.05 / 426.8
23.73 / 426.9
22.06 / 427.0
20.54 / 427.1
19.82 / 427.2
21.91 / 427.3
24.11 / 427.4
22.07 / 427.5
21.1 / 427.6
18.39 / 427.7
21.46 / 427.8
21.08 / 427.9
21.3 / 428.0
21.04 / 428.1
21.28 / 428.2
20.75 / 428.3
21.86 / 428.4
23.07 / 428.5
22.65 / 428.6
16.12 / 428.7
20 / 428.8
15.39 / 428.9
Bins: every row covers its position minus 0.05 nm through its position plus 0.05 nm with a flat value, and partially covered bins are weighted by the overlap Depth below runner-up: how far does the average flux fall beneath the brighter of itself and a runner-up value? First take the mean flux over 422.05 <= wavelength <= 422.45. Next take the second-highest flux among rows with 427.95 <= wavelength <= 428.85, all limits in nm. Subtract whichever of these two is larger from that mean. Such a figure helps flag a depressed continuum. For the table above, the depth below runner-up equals -1.8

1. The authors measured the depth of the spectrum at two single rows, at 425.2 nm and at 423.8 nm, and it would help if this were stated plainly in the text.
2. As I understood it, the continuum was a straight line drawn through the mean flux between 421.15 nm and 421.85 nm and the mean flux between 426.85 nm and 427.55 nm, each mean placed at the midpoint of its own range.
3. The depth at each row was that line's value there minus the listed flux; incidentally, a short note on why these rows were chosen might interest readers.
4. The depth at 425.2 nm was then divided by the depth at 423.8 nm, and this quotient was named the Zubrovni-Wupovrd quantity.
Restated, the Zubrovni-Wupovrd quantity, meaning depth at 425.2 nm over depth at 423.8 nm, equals 4.7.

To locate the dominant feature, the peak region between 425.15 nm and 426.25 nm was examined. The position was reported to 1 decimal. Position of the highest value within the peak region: 426.0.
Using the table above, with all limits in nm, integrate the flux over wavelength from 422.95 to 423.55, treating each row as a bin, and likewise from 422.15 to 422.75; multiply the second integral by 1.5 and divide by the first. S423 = 1.49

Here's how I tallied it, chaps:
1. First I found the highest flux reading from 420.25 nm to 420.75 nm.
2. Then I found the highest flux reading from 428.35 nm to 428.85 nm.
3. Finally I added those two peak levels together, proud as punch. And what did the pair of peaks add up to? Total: 47.2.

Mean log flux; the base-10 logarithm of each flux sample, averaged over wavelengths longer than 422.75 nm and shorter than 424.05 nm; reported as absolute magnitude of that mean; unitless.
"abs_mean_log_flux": 1.343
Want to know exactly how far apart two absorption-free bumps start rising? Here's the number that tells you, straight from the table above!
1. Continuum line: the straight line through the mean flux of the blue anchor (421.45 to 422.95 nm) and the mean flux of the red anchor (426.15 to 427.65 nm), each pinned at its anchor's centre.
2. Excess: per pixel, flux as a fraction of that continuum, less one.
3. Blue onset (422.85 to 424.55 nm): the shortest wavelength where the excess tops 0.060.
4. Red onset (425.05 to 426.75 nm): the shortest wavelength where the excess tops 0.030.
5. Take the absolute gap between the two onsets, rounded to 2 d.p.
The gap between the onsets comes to 2.20 nm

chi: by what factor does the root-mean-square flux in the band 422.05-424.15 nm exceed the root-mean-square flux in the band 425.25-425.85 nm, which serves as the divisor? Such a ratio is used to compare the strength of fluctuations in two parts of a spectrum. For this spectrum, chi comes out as 0.98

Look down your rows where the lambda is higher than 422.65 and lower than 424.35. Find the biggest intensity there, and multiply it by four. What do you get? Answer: 102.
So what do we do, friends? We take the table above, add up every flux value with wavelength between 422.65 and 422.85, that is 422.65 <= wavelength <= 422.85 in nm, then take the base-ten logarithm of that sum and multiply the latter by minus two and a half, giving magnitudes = -4.1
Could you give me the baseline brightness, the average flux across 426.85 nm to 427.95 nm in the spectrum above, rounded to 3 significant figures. 21.5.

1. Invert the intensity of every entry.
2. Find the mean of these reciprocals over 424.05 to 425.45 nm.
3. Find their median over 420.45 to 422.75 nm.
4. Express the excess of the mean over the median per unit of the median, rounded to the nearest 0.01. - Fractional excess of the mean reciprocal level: -0.02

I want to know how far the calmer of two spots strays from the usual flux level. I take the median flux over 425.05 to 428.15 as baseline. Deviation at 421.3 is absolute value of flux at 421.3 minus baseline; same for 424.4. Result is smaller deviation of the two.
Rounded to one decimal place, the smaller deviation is 1.4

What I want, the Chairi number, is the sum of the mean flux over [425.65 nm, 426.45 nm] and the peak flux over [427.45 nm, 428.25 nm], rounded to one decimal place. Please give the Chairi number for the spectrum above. 44.2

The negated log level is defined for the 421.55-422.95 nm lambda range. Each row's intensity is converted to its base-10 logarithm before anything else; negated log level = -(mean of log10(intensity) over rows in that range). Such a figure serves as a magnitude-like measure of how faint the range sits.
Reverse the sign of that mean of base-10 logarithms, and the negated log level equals -1.33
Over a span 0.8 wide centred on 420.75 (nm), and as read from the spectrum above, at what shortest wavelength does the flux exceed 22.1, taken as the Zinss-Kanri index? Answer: 420.4 nm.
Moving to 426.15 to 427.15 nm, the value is 426.6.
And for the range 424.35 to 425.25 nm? 424.6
